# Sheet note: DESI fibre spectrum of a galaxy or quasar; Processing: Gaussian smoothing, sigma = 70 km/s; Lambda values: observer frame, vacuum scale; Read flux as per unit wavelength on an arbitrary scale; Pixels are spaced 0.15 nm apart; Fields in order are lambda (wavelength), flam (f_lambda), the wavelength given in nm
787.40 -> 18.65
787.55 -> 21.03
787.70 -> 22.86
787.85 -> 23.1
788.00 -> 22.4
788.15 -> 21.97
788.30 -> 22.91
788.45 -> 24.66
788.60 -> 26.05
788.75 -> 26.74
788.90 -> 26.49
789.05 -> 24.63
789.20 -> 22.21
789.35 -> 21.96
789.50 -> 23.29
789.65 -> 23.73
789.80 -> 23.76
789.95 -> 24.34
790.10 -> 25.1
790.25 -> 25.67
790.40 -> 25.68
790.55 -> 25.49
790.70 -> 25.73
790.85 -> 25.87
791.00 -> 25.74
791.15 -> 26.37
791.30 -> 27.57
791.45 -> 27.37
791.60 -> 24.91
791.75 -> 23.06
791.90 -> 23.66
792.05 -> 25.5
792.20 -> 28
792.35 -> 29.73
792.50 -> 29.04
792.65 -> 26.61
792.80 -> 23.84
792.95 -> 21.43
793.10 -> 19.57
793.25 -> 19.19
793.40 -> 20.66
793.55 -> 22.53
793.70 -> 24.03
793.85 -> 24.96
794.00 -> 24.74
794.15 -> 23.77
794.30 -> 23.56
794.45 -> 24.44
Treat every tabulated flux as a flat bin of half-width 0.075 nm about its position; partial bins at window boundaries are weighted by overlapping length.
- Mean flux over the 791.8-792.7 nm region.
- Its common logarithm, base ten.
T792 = 1.43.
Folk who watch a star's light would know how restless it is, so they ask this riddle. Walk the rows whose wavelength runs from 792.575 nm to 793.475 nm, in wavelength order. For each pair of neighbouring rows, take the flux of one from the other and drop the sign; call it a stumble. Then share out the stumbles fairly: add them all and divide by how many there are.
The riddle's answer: 1.8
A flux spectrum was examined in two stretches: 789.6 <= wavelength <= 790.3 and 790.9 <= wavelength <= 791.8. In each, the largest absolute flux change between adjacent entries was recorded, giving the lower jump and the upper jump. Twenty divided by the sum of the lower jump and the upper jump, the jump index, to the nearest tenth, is 6.2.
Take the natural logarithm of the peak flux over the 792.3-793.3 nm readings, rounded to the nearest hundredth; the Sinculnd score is 3.39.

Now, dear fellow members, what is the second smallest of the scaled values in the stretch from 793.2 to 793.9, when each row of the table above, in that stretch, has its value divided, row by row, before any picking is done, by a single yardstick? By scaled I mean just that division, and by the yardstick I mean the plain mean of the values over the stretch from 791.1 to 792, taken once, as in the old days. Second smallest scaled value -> 0.81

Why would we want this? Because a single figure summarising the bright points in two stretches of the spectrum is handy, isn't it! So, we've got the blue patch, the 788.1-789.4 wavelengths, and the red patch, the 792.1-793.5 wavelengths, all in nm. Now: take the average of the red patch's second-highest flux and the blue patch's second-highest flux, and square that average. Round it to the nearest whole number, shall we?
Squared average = 771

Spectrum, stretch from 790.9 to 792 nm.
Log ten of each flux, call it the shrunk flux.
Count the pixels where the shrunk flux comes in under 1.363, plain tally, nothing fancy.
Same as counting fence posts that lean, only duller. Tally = 1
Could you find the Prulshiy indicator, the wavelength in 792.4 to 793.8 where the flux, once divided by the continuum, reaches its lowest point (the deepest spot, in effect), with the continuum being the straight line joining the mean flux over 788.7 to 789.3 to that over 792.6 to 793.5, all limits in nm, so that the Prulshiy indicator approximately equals 793.25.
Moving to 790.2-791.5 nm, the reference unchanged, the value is 790.25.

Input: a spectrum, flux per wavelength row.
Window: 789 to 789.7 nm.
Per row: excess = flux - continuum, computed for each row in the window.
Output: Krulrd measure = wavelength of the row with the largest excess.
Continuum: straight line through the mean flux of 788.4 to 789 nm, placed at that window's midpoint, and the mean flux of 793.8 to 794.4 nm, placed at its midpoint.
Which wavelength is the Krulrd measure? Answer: 789.05 nm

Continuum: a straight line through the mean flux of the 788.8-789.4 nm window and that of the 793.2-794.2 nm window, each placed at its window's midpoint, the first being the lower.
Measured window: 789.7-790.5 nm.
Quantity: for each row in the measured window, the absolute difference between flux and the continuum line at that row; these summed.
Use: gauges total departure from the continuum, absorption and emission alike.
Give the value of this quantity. 6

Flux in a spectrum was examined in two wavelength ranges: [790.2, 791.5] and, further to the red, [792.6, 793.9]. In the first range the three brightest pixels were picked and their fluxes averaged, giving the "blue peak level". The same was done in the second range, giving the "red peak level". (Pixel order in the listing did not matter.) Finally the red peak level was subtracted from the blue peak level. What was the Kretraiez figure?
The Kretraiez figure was 1.9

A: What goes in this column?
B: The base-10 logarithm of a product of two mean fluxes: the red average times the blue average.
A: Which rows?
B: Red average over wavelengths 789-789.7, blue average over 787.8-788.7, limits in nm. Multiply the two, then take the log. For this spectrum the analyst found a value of 2.74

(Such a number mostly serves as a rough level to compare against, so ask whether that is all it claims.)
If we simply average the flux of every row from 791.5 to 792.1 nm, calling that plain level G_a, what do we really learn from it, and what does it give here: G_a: 24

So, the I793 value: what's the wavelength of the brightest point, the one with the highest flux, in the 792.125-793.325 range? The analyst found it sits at 792.35 nm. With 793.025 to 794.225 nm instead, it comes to 793.85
